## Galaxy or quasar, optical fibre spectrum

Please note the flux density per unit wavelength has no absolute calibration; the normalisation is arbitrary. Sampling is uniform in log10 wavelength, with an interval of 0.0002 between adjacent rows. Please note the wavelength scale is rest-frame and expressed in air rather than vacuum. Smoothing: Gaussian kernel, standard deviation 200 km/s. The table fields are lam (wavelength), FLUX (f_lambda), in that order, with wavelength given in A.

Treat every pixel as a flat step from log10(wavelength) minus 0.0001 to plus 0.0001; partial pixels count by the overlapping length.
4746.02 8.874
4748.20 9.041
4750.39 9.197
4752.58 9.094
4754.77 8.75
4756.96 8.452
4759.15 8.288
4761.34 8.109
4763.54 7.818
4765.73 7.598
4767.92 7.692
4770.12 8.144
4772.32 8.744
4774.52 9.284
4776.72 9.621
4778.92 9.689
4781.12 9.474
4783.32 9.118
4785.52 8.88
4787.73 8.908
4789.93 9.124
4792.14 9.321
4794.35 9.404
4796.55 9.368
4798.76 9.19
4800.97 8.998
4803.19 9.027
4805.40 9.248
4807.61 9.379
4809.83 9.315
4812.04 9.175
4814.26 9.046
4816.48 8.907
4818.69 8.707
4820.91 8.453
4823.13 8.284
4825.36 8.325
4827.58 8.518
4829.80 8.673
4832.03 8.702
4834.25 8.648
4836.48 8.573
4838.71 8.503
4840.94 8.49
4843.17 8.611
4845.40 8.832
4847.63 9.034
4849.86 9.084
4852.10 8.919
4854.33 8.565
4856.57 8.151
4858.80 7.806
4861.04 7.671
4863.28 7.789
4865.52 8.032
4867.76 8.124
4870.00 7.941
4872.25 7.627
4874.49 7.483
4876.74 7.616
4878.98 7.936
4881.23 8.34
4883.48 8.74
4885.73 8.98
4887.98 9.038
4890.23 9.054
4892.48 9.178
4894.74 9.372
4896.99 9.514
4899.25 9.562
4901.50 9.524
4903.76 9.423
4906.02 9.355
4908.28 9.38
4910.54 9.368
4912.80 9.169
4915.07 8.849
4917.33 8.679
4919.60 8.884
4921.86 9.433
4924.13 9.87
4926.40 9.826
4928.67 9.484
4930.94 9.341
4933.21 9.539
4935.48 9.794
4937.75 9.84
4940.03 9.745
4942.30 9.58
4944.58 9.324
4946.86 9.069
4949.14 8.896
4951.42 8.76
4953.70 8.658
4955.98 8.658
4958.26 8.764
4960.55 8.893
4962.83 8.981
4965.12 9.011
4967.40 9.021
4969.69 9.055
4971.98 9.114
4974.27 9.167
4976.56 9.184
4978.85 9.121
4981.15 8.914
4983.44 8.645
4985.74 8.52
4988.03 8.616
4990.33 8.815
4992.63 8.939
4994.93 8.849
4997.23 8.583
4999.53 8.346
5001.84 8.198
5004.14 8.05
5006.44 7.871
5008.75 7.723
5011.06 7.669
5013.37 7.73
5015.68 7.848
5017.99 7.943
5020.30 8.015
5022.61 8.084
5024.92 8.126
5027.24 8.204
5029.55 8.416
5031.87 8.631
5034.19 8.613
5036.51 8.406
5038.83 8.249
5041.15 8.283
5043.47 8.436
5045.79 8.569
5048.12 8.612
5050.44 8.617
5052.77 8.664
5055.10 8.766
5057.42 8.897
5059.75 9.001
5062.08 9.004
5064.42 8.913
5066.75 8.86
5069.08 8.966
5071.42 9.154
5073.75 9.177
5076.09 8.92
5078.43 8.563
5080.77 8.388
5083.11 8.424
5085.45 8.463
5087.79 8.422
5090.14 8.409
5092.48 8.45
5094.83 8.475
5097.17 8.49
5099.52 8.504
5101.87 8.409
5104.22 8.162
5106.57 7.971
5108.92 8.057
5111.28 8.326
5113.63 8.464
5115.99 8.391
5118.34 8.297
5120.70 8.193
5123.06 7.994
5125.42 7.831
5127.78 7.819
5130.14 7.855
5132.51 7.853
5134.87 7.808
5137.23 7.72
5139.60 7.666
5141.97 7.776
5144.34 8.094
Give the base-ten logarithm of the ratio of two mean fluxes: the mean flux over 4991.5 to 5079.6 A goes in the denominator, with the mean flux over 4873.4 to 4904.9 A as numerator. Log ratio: 0.019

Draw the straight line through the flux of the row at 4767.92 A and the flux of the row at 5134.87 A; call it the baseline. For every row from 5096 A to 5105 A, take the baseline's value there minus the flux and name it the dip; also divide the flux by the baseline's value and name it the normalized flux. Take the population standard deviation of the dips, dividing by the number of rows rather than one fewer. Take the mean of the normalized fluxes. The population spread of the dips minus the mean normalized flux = -0.94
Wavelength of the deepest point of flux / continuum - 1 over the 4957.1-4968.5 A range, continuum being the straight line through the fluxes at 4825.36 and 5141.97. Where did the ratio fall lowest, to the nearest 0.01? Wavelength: 4958.26 A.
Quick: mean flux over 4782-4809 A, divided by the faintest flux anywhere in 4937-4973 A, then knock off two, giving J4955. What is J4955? -0.94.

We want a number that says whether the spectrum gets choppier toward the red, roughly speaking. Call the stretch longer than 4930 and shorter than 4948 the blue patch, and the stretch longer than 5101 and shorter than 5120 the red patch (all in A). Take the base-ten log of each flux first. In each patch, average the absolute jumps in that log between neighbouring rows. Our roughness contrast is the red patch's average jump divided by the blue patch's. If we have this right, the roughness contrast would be 1.00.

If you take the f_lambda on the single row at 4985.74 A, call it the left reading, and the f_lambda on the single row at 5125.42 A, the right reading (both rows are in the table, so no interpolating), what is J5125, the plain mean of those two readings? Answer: 8.2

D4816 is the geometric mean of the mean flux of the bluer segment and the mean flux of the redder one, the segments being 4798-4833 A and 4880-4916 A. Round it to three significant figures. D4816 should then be 9.02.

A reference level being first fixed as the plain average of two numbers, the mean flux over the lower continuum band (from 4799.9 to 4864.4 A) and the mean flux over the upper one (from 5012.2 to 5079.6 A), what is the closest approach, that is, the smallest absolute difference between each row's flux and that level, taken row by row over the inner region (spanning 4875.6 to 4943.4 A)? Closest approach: 0.074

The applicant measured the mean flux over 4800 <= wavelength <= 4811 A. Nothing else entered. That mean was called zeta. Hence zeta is 9.19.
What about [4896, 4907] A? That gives 9.48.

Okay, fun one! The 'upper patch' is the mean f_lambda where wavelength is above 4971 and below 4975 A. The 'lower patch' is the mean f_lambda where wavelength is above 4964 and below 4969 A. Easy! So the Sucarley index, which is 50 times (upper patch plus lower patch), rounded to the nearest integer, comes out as 908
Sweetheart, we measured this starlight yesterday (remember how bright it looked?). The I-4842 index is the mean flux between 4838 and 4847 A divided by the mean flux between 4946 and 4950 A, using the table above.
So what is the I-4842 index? 0.96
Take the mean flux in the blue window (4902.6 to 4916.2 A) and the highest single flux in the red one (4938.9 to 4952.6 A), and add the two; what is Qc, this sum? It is 19.00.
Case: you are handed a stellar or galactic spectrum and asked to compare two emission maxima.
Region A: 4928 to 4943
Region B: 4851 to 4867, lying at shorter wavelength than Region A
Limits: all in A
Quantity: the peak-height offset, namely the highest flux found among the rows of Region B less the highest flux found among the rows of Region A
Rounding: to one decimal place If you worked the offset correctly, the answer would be -0.9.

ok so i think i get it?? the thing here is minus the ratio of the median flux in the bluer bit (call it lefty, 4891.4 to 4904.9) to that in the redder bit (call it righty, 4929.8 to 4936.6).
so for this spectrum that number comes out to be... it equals -1.0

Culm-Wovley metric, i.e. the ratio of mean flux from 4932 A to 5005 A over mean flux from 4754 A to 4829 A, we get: 1.01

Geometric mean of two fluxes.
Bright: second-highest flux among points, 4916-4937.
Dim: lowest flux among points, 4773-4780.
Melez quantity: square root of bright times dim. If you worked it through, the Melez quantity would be 9.55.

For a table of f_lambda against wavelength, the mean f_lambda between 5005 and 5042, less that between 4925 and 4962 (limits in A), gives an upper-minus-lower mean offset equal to -1.15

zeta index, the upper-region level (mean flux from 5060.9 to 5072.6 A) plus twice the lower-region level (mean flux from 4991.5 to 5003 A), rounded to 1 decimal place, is 26.1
